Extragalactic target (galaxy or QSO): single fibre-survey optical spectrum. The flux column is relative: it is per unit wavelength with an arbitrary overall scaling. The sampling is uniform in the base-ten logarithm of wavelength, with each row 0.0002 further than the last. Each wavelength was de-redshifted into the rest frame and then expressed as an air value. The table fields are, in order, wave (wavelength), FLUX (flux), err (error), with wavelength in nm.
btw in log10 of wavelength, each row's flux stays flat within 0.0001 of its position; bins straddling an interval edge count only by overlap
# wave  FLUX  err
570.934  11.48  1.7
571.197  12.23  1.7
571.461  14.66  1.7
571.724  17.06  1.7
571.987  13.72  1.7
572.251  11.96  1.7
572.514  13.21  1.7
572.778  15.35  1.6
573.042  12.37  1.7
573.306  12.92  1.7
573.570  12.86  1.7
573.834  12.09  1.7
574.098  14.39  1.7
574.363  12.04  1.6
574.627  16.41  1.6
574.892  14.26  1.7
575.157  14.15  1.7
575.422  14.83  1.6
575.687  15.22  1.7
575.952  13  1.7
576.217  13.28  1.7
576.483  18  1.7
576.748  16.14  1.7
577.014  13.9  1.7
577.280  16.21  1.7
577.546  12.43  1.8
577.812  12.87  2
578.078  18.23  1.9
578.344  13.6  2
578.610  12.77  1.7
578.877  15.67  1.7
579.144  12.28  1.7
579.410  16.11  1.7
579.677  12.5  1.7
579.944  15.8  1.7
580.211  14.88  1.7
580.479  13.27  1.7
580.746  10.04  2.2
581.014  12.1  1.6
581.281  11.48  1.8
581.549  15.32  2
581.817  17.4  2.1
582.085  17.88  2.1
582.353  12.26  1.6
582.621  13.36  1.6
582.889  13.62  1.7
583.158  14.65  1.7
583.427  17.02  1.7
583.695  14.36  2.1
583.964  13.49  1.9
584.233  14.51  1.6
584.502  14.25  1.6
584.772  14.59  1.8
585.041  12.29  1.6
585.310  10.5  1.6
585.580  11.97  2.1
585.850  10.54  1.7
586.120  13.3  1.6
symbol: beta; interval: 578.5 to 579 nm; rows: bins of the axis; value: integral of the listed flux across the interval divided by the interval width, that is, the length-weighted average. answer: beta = 14.2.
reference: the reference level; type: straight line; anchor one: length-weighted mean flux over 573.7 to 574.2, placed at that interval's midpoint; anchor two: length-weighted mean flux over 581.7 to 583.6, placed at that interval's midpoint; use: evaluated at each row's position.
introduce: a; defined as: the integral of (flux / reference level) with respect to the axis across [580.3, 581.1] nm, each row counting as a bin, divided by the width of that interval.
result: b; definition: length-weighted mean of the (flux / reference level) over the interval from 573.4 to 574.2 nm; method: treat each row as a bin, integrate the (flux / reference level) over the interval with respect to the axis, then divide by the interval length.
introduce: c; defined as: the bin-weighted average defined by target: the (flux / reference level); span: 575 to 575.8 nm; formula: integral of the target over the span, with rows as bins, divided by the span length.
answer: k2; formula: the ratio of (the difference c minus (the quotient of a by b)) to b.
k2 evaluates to 0.27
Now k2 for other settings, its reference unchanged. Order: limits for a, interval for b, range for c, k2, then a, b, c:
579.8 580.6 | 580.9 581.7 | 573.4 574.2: -0.16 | 1.00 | 0.88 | 0.99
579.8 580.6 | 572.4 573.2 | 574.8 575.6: 0.12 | 1.00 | 1.05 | 1.07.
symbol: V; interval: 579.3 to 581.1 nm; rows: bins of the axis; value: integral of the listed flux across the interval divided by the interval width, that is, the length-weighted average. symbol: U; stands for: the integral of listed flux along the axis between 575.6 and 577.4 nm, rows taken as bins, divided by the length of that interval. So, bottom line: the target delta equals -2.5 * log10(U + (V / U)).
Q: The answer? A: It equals -3.01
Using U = 15.1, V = 13.5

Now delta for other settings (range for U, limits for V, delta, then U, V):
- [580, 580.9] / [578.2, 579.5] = -2.87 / 13.0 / 14.1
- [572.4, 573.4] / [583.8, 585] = -2.91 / 13.5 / 14.1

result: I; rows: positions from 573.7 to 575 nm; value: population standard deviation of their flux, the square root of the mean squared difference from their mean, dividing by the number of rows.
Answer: 1.64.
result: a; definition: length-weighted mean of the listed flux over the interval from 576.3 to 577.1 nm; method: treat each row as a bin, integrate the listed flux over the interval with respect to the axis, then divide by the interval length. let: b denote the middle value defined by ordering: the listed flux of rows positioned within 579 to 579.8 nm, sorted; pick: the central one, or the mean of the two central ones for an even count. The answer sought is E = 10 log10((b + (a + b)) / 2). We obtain 13.1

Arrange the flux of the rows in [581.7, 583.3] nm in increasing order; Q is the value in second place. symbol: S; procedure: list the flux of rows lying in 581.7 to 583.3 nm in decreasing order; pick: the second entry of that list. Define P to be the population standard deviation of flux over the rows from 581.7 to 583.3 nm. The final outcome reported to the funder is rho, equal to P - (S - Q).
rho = -2.0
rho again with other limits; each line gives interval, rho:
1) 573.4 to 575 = -0.8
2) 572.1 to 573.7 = 0.2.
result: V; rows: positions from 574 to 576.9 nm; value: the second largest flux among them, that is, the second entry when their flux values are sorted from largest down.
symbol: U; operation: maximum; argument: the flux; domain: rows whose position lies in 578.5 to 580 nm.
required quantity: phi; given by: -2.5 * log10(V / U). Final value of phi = -0.02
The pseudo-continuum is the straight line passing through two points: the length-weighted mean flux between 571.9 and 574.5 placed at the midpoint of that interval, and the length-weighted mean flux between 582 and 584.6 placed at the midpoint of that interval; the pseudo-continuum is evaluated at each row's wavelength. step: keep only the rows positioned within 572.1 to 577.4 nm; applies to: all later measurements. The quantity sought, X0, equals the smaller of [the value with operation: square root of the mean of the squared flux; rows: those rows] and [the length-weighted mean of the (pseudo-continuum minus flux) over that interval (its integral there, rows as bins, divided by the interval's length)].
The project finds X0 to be -0.82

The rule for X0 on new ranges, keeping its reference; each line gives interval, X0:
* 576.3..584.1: -0.34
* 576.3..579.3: -1.00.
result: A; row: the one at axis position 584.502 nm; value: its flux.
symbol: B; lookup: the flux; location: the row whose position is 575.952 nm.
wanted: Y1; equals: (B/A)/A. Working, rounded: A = 14.25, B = 13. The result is 0.064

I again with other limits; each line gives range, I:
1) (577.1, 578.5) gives 2.21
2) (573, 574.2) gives 0.79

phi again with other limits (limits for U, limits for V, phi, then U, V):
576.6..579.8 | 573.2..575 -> 0.26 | 18.23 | 14.39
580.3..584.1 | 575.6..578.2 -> -0.01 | 17.88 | 18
